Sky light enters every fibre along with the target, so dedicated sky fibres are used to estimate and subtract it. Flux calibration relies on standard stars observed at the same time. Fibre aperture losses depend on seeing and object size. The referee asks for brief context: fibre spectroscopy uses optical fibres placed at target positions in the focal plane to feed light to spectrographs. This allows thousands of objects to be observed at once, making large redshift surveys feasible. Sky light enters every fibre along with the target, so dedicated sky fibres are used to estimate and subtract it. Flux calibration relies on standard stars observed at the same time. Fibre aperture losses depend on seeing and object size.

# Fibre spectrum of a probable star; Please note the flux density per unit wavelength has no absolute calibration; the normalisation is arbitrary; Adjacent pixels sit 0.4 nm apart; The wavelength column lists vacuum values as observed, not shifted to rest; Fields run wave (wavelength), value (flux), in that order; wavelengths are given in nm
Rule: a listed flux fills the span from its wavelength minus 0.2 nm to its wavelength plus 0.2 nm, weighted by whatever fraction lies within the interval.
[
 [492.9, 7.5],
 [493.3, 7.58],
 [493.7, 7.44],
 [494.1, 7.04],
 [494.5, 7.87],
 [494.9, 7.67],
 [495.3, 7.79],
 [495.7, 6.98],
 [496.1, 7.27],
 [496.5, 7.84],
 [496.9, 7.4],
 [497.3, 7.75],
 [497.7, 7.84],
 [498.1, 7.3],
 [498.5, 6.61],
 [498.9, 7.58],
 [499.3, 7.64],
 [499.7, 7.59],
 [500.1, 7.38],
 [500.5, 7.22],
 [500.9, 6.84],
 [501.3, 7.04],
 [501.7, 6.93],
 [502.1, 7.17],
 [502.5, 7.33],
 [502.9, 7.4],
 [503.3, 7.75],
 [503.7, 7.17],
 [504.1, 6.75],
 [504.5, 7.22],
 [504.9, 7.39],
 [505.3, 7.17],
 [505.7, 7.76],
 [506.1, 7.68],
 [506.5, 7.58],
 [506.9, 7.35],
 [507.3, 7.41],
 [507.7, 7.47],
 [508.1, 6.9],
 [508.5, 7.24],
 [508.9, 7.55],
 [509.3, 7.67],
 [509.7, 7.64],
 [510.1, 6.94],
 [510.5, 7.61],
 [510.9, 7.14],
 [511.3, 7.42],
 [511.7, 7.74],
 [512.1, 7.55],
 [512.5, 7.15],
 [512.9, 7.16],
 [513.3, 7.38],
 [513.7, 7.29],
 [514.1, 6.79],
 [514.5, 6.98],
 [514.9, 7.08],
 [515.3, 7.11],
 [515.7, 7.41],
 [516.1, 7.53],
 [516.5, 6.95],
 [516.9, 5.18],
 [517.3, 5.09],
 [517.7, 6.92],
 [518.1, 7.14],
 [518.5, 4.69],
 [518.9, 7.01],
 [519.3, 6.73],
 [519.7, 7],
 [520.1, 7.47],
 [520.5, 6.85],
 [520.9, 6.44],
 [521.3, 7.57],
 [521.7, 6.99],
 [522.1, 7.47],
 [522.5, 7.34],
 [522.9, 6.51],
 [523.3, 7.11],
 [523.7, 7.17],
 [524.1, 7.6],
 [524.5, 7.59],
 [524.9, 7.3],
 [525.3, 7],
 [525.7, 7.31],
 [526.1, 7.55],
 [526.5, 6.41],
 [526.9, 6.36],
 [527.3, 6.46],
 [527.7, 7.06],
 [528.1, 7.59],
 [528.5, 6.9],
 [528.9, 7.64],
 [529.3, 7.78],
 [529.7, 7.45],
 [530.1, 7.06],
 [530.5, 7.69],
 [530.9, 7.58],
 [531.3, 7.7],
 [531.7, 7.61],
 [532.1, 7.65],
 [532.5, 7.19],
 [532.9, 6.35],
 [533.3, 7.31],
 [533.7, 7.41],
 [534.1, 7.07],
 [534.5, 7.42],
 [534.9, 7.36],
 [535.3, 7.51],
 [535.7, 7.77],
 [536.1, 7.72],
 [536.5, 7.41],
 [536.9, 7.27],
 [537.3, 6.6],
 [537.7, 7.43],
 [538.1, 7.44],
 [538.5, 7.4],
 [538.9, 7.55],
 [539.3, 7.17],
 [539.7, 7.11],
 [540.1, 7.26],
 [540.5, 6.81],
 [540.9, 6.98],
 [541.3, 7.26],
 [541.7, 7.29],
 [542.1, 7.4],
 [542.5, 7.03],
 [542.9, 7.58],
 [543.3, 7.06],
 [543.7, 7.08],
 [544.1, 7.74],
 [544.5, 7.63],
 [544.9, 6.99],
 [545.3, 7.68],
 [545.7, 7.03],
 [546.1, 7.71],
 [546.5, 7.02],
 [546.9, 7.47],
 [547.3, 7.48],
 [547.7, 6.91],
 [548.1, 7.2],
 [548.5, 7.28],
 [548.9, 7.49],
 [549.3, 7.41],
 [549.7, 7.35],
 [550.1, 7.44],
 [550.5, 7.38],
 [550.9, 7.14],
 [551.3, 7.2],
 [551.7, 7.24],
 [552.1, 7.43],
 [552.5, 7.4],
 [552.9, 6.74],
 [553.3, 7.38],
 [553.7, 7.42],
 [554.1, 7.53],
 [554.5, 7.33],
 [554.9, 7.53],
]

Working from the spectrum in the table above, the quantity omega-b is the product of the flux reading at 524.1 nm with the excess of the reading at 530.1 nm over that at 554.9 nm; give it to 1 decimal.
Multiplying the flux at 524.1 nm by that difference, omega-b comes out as -3.6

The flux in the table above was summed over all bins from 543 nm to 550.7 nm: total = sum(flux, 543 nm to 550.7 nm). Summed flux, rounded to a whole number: 139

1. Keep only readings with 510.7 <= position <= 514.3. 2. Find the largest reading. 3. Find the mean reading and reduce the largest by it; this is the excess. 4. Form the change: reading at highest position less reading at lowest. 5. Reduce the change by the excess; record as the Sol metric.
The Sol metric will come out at -0.80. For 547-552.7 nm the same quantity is -0.26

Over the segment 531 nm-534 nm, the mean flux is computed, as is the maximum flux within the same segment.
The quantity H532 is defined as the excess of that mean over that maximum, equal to -0.38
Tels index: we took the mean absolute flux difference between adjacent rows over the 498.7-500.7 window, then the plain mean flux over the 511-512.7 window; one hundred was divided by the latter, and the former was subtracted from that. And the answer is 13.3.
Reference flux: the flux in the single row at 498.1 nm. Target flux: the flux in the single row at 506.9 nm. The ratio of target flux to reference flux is 1.01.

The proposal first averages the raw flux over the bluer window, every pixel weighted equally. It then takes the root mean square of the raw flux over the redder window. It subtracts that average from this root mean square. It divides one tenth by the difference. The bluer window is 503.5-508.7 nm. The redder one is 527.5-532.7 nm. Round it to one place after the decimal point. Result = 0.7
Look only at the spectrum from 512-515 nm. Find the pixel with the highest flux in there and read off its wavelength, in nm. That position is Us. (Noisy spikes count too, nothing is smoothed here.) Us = 512.1 nm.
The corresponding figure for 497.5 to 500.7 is 497.7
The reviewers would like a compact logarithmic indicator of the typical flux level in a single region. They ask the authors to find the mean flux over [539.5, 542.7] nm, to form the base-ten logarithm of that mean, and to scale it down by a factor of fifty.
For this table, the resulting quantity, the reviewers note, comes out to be 0.0171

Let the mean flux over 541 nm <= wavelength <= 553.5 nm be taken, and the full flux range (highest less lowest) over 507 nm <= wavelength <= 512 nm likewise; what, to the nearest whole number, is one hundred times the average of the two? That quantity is 407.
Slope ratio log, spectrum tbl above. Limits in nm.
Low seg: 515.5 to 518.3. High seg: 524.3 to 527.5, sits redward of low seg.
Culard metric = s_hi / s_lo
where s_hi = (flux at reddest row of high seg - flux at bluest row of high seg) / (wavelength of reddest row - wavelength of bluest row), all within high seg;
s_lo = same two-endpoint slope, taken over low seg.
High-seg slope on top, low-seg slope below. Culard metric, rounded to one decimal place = 3.6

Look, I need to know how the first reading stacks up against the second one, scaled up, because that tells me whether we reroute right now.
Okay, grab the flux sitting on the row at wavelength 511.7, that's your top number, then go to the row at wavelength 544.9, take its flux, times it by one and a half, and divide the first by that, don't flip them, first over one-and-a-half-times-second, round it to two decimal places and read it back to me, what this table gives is 0.74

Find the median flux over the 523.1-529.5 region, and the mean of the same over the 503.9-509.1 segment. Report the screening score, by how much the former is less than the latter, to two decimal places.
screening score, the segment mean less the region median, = 0.11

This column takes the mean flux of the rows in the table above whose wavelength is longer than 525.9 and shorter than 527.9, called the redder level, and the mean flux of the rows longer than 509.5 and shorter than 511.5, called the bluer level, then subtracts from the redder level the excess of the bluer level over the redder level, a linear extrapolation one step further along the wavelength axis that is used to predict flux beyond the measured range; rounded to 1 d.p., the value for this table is 6.2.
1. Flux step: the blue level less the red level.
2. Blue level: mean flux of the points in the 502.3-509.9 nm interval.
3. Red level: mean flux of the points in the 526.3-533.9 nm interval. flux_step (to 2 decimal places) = 0.17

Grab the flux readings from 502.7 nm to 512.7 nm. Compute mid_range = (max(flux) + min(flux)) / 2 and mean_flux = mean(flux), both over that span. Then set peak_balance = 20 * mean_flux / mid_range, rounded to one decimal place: 20.4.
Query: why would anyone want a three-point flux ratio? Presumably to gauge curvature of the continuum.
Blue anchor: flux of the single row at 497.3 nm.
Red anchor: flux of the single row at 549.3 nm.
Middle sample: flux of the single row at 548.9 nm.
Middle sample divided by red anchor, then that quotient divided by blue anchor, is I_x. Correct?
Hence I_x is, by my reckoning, 0.130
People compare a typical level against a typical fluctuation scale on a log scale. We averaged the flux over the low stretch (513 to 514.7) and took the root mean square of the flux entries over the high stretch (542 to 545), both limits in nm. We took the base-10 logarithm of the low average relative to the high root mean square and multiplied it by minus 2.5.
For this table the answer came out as 0.03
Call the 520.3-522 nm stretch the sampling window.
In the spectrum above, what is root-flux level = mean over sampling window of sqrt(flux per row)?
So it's 2.64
